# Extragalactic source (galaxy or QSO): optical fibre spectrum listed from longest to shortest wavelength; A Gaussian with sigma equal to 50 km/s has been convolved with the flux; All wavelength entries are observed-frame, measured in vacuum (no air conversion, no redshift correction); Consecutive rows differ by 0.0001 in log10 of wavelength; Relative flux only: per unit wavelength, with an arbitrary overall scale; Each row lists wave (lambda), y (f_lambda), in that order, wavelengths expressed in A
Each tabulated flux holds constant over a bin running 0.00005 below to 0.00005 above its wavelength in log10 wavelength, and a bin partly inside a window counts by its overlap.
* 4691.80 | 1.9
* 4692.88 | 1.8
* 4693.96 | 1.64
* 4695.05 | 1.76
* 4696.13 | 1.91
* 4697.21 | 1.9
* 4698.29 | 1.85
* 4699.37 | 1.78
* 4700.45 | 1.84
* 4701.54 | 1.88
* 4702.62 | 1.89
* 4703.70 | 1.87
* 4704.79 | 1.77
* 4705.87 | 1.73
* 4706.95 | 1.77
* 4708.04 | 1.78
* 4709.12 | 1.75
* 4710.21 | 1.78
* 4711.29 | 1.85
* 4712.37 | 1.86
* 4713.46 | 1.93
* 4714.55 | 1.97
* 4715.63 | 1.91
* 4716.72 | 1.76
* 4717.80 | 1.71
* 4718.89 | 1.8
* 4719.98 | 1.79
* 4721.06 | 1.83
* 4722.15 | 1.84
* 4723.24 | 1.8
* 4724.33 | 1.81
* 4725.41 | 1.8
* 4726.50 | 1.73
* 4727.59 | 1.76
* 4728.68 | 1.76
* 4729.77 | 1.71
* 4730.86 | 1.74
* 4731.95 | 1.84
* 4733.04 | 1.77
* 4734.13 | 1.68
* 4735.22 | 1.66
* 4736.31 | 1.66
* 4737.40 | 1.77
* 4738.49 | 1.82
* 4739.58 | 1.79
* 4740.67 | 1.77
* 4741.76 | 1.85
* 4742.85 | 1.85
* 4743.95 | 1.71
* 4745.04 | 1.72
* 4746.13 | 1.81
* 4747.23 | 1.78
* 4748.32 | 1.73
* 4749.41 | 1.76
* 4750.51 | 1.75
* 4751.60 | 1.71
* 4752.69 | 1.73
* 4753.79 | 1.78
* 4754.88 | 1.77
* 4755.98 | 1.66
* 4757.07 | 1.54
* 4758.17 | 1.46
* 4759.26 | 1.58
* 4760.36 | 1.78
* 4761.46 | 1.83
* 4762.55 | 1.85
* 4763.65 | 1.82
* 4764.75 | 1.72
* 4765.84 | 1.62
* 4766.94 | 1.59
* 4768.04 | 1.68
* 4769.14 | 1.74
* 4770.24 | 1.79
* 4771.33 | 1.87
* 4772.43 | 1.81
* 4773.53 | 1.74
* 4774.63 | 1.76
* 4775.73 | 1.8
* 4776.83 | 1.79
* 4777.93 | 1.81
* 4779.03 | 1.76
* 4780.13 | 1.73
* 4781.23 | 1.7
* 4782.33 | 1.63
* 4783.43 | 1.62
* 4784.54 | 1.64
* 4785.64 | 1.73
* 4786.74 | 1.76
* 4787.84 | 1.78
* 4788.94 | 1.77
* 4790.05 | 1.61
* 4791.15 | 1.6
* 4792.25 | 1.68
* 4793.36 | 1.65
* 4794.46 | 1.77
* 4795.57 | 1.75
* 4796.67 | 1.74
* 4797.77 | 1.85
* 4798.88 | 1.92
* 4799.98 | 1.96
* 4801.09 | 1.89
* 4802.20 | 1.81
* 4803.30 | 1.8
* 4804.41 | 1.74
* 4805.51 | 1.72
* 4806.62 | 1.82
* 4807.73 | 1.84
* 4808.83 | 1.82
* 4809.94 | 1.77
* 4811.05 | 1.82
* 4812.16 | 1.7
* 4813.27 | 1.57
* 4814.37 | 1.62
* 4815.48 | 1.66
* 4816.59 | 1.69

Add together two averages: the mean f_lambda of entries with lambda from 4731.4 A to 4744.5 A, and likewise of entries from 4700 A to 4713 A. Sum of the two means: 3.58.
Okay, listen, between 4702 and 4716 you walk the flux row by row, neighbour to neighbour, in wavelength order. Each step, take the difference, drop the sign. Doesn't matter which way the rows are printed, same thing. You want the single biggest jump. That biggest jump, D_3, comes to 0.100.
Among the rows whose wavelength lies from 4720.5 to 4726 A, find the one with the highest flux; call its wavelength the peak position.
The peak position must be 4722.15 A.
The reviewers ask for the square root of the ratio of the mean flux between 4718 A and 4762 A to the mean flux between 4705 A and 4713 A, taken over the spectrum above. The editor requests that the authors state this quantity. 0.99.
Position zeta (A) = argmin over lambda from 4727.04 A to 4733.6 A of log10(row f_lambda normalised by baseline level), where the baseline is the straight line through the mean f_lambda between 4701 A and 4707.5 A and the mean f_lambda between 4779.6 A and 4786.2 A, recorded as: 4729.77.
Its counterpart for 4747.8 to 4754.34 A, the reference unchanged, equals 4751.60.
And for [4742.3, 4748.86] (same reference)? 4743.95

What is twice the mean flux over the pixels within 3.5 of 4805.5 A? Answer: 3.59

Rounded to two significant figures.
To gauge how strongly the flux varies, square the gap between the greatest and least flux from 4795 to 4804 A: 0.048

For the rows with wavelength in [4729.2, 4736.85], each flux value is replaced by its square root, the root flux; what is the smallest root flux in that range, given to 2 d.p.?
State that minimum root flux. 1.29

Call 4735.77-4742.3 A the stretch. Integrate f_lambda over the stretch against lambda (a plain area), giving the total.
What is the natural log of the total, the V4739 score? 2.5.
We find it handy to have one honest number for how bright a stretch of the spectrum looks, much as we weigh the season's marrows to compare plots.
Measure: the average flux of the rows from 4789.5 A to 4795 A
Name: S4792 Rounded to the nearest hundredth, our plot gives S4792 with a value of 1.66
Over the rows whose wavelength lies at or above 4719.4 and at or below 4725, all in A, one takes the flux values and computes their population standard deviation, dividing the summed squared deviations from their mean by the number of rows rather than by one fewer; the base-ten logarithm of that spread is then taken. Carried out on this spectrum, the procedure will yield -1.73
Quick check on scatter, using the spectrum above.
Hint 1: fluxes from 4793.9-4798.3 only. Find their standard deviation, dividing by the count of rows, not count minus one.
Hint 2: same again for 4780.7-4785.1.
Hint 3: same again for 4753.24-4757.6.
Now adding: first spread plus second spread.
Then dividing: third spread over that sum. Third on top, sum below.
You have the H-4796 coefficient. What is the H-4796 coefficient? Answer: 1.3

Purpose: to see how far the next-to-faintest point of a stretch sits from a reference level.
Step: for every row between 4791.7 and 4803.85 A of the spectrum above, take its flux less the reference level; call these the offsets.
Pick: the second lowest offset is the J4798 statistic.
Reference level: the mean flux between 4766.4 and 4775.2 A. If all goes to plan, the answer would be -0.068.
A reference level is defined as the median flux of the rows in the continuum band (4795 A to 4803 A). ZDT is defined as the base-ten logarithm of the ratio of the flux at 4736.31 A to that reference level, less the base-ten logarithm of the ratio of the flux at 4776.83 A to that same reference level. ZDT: -0.03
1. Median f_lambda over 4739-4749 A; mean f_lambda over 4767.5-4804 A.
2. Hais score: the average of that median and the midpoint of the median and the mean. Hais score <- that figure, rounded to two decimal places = 1.77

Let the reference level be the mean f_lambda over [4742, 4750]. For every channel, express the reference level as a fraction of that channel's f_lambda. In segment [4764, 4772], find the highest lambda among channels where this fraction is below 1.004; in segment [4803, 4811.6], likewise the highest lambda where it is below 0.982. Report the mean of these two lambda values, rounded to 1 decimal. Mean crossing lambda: 4791.2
